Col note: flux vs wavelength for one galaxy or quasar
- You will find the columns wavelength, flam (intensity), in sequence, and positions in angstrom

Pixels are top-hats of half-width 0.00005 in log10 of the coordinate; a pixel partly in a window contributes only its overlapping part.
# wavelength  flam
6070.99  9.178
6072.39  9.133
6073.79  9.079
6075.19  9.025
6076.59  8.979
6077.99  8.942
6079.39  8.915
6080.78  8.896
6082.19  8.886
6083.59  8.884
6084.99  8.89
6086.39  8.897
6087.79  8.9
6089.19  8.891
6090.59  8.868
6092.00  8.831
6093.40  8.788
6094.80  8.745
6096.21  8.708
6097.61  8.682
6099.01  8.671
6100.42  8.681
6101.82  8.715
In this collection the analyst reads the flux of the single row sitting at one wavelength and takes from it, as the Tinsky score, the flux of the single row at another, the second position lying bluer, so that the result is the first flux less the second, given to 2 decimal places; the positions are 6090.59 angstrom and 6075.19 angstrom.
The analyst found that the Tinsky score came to -0.16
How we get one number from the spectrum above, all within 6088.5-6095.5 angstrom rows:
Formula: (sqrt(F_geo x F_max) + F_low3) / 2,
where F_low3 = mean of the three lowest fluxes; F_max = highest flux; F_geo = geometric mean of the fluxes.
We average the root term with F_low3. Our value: 8.82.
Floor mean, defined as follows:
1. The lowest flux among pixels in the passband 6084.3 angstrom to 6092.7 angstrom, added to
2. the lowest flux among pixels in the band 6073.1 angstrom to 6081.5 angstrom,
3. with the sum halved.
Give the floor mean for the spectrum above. 8.86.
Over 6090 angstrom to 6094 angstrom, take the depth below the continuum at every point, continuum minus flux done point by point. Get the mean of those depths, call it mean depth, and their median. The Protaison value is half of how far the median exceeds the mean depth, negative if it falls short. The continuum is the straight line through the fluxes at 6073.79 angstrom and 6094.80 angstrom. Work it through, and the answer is -0.0010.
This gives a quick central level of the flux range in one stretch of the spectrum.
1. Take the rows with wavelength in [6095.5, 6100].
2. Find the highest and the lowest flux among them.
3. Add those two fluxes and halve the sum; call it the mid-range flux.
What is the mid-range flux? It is 8.69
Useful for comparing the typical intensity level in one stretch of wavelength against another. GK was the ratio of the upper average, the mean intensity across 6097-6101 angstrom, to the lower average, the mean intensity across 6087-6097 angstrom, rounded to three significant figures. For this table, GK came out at 0.984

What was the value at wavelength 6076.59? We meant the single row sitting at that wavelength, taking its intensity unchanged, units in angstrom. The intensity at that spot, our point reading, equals 8.979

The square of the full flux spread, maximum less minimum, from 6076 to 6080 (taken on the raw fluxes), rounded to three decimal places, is 0.004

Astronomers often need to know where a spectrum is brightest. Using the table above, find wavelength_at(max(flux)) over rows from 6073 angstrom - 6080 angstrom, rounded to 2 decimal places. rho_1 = 6073.79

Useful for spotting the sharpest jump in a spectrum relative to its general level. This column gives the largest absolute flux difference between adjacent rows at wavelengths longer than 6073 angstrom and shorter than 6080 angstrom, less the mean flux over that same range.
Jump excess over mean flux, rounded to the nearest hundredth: -8.93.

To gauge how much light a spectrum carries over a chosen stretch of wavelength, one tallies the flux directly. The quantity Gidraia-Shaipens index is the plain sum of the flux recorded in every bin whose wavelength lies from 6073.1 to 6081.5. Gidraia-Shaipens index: 54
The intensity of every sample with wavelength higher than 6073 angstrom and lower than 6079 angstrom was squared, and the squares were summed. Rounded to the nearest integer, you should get 324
